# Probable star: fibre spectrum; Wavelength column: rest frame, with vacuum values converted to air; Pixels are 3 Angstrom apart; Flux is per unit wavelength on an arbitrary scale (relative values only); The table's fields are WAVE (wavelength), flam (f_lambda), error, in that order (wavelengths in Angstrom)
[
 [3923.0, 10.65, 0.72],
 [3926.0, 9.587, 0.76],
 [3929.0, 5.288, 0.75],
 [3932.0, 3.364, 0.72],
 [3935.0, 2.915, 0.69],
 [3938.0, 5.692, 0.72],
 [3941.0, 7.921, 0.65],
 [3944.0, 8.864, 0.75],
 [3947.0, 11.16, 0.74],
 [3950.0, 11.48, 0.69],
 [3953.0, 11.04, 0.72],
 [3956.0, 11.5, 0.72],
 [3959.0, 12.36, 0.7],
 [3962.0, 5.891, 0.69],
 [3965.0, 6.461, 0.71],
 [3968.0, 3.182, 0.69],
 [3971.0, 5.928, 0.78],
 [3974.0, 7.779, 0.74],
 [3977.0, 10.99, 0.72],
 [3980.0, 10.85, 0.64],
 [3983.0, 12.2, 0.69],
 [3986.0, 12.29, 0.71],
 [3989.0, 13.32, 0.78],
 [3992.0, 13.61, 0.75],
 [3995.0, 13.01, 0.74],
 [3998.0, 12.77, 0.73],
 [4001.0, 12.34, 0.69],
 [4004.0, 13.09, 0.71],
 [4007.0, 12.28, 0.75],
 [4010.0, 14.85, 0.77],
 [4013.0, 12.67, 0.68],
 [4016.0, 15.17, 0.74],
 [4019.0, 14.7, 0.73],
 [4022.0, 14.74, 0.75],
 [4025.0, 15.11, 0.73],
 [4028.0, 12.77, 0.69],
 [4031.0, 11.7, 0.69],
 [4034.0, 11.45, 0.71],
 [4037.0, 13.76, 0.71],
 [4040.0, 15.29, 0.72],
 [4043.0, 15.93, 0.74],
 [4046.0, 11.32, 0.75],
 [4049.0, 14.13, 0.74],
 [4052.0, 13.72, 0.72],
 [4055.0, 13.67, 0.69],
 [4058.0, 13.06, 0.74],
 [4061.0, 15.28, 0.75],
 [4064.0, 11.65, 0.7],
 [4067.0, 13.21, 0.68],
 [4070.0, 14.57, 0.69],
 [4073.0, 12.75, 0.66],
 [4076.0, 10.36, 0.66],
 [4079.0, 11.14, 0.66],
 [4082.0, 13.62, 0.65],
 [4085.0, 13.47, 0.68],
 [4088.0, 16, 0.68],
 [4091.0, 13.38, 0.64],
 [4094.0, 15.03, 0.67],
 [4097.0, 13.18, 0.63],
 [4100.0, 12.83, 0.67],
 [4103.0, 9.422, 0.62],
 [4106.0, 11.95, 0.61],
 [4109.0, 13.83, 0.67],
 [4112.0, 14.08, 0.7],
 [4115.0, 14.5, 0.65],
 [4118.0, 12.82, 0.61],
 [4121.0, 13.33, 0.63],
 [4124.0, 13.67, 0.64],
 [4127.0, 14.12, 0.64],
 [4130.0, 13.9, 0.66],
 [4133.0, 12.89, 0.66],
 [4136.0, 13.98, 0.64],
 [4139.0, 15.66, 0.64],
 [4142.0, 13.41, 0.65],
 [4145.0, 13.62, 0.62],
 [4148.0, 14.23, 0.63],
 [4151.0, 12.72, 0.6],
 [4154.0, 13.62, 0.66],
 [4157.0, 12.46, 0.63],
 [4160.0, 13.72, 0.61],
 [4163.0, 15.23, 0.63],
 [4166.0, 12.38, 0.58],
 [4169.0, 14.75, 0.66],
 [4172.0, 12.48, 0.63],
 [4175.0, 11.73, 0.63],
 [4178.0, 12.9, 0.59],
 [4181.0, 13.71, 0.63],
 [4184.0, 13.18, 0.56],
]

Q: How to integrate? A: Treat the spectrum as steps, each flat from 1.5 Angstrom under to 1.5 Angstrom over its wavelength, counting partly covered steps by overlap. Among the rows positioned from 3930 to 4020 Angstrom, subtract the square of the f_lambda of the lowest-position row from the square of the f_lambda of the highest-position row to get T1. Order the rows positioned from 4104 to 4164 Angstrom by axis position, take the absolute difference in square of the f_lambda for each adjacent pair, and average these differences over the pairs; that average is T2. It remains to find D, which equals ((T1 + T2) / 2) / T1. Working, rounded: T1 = 205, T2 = 27.4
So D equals 0.6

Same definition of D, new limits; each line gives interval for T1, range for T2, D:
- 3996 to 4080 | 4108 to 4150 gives 0.2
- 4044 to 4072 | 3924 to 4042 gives 0.7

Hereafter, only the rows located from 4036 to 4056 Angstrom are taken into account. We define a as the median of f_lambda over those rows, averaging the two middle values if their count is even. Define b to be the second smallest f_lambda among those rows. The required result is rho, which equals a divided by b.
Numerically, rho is 1.01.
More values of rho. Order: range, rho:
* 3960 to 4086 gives 2.19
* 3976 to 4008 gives 1.12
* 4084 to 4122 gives 1.12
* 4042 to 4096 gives 1.22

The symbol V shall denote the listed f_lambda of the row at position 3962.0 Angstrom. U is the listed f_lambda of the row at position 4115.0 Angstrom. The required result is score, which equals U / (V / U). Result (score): 36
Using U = 14.5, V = 5.891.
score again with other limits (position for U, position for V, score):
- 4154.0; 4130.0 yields 13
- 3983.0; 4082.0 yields 11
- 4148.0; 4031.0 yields 17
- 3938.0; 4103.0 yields 3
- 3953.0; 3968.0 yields 38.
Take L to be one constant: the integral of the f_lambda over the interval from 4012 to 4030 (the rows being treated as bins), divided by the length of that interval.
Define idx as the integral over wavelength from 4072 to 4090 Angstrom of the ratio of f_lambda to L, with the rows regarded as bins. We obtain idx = 16 Angstrom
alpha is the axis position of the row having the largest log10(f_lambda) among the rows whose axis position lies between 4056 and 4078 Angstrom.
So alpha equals 4061.0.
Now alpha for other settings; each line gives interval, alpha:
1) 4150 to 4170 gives 4163.0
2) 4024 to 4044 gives 4043.0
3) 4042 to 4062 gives 4043.0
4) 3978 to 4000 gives 3992.0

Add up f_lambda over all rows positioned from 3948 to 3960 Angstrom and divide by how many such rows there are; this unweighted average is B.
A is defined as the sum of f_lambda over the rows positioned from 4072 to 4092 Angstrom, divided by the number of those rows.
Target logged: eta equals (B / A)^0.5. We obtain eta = 0.95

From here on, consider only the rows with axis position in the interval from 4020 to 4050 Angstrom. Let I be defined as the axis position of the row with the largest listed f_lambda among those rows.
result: 4043.0 Angstrom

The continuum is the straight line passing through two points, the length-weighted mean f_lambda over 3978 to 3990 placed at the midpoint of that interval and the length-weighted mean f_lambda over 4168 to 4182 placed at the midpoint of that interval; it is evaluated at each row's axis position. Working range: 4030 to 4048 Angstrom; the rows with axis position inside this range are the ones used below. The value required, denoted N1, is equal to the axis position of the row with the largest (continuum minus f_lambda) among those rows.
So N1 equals 4046.0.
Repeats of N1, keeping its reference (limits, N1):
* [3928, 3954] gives 3935.0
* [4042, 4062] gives 4046.0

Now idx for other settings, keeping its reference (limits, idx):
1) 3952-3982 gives 18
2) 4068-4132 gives 60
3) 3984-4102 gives 112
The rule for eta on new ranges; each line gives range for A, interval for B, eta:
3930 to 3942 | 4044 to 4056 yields 1.63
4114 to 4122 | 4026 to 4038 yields 0.96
